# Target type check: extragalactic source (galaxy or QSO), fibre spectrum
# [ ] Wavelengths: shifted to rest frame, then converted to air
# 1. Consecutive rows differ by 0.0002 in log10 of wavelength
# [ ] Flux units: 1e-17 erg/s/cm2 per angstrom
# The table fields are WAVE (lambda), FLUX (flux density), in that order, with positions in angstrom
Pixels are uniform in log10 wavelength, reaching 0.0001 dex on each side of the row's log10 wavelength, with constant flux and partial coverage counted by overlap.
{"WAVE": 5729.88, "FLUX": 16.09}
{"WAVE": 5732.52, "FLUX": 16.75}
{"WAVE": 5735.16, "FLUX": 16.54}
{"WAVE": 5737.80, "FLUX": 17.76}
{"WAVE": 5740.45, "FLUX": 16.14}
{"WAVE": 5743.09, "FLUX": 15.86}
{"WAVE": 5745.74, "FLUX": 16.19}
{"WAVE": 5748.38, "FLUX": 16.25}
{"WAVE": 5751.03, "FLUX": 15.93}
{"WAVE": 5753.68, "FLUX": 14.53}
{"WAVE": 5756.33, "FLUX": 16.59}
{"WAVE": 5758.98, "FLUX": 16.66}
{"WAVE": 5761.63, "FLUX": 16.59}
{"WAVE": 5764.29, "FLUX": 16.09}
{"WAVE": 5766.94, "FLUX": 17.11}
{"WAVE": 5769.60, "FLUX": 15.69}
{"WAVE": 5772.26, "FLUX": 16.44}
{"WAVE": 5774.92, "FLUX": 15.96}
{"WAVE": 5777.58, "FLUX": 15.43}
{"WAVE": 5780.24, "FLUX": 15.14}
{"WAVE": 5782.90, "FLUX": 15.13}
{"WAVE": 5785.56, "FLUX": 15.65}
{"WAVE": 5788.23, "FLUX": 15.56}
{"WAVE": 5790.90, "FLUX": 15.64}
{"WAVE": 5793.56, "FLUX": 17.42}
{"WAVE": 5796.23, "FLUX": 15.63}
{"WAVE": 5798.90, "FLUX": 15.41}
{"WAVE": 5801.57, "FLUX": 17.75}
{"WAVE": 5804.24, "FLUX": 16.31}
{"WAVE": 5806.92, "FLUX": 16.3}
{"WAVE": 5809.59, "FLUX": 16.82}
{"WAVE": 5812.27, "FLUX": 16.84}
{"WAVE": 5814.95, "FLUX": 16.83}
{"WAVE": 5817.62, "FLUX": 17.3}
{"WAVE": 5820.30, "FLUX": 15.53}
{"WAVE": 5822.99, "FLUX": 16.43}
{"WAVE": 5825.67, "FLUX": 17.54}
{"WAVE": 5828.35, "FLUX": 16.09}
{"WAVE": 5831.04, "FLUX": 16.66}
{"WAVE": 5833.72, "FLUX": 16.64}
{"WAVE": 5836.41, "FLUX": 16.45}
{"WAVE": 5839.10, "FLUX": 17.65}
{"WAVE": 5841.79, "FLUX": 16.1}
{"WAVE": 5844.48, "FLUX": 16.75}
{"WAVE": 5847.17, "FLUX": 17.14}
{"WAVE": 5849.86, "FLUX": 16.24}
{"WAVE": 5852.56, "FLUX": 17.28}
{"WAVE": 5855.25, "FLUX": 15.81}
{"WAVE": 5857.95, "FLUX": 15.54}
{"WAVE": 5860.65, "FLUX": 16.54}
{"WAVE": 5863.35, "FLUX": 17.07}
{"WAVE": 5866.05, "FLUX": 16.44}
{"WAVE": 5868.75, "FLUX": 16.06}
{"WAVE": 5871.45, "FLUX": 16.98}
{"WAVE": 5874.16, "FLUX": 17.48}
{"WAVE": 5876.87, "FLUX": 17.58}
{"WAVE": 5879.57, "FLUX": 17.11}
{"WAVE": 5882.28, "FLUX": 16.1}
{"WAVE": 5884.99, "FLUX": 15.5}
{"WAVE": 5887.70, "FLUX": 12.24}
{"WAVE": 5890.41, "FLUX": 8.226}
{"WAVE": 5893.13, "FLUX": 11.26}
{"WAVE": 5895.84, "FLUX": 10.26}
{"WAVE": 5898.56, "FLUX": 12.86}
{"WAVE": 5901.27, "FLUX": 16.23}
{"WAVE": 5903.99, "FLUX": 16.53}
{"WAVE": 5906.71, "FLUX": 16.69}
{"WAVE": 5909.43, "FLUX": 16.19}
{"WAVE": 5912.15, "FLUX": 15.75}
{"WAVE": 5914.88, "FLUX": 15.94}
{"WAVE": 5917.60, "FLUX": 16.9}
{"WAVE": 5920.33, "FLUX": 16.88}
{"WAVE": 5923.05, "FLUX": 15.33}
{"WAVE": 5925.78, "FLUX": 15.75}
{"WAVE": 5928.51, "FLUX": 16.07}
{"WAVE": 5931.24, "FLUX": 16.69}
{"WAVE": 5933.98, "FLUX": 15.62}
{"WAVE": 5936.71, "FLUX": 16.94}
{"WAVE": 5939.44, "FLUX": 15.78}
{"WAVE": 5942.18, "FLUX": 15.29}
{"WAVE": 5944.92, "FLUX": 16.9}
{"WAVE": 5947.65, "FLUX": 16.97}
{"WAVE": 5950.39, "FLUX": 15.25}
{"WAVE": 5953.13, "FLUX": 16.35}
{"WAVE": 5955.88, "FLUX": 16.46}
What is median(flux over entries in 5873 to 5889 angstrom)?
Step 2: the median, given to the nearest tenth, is 16.6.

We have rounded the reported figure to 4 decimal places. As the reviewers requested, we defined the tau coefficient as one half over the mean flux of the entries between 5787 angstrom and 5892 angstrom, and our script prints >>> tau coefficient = 0.0308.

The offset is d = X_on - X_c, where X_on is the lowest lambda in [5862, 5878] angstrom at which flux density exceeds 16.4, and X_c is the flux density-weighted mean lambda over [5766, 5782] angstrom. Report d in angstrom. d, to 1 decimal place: 89.9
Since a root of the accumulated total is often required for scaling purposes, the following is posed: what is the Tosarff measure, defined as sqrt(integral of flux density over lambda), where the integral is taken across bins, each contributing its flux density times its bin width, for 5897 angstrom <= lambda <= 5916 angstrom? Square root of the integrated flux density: 17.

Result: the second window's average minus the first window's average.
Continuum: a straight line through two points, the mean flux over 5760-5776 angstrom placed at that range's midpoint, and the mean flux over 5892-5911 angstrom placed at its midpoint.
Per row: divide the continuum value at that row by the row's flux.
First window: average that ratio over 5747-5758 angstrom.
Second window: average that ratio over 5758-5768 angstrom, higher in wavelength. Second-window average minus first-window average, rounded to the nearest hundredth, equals -0.06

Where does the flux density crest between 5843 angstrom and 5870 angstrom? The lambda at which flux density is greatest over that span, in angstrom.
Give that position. 5852.56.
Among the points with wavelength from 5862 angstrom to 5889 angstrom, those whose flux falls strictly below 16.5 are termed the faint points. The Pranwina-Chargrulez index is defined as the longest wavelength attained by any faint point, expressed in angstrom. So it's 5887.70 angstrom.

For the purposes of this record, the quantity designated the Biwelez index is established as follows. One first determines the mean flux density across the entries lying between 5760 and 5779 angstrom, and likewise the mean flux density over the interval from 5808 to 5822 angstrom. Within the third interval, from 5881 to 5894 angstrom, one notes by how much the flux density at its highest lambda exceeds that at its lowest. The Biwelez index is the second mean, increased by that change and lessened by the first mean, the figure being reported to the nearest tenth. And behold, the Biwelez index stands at -4.4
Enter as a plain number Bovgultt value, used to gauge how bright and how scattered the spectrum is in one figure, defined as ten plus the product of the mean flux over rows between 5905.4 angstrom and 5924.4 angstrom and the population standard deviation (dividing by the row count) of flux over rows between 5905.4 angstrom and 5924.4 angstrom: 19.1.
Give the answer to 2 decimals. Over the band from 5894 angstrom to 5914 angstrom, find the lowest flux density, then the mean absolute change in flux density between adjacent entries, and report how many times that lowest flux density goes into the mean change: 0.12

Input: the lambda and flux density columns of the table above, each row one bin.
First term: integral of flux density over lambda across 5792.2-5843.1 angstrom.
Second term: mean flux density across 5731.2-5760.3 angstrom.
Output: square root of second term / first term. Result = 0.14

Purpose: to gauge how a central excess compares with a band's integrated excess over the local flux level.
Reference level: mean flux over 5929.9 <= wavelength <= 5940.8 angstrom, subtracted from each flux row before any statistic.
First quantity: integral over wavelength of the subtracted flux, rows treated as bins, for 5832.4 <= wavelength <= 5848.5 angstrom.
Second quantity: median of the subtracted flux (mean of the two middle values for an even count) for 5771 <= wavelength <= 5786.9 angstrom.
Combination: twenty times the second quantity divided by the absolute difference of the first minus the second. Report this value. -1.5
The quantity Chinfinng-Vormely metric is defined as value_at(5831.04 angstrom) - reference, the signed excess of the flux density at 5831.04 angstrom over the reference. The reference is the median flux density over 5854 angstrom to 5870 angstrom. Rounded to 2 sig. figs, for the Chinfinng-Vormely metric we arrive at 0.41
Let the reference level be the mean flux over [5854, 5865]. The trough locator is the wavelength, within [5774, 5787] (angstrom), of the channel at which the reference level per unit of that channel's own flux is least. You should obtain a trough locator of 5774.92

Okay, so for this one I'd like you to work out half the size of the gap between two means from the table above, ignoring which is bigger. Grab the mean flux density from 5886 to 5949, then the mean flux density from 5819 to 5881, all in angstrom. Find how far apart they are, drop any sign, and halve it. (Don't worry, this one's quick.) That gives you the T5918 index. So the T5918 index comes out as 0.8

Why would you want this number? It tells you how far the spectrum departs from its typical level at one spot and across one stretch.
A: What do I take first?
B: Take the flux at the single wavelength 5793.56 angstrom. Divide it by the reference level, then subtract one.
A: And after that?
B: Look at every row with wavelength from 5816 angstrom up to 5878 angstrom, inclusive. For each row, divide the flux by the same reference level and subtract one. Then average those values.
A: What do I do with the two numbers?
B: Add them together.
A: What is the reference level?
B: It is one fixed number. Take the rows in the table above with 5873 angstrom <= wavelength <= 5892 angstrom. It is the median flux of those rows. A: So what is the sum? 0.12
